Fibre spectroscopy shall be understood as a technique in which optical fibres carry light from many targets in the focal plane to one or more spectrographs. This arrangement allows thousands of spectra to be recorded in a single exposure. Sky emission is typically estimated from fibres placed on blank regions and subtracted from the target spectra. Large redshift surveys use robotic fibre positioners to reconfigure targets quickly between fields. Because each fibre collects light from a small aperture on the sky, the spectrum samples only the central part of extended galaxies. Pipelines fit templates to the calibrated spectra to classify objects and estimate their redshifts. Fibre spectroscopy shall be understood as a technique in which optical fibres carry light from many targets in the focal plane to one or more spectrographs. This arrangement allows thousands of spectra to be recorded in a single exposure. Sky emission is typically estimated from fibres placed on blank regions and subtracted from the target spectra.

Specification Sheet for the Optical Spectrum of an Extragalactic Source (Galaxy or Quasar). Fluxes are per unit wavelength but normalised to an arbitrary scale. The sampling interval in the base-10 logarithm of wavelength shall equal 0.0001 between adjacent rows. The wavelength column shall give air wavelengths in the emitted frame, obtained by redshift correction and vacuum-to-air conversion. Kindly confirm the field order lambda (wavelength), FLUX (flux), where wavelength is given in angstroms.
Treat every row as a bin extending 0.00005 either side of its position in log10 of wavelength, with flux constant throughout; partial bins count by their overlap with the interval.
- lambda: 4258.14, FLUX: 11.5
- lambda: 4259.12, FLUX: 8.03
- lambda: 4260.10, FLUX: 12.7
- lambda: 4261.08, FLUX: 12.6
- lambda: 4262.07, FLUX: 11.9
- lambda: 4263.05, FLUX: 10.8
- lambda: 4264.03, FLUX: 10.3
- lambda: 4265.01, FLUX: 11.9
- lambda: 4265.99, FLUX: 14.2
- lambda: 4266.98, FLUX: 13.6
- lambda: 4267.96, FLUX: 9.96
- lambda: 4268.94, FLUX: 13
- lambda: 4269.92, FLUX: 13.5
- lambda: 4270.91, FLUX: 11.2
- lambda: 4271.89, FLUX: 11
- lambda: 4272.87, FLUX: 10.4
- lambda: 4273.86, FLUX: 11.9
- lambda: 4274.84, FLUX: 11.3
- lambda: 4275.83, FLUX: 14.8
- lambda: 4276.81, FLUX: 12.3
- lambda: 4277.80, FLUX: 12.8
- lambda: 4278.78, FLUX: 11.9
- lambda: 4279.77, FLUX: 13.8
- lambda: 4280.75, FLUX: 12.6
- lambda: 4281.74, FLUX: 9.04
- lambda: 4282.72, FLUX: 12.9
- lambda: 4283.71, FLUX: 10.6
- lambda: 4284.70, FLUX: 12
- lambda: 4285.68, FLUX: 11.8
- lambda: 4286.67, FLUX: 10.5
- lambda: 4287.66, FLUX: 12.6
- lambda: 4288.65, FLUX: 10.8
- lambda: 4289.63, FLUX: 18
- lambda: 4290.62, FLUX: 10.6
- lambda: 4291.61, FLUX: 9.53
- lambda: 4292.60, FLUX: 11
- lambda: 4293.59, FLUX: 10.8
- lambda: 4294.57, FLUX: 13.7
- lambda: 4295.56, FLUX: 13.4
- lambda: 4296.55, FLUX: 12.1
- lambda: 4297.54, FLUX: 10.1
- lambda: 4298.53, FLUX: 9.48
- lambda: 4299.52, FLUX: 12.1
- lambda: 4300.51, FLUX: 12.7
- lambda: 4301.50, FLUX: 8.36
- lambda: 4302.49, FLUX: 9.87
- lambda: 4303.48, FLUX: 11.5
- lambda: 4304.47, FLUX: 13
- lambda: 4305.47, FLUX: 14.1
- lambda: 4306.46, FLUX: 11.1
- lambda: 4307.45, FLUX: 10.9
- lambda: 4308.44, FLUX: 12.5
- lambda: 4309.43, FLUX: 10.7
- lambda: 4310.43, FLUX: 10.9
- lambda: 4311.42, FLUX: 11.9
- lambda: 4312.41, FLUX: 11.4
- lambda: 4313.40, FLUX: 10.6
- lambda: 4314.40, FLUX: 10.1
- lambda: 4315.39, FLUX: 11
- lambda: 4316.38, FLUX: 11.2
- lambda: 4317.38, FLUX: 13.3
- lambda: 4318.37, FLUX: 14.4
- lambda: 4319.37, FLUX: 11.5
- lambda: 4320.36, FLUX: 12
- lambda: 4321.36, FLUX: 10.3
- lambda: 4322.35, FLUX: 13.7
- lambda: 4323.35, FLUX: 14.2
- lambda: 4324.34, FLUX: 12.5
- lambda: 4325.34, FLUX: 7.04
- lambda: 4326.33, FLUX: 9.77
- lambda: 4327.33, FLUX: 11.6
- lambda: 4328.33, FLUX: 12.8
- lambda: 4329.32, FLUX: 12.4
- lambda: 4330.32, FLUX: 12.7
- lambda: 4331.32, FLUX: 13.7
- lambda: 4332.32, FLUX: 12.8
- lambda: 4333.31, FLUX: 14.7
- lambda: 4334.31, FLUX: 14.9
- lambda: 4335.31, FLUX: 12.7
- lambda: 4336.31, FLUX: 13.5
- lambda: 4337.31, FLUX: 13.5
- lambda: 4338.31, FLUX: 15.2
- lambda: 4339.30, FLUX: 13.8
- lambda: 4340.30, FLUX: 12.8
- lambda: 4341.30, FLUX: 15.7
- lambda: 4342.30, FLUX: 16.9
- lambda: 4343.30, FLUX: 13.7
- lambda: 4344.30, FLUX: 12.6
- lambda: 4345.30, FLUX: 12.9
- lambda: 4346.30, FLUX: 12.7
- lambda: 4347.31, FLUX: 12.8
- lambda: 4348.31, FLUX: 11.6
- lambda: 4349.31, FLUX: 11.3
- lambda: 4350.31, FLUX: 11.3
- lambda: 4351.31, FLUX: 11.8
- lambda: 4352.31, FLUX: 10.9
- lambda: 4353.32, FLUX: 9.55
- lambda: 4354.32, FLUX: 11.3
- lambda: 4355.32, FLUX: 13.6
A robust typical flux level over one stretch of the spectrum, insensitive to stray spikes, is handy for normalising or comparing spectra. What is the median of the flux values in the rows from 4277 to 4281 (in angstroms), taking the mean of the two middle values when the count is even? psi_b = 12.7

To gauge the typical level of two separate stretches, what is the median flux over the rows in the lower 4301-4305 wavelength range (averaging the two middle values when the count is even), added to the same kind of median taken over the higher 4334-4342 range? 24.3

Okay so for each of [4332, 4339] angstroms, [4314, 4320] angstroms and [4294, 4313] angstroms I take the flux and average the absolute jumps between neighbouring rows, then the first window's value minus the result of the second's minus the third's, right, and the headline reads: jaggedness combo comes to 1.1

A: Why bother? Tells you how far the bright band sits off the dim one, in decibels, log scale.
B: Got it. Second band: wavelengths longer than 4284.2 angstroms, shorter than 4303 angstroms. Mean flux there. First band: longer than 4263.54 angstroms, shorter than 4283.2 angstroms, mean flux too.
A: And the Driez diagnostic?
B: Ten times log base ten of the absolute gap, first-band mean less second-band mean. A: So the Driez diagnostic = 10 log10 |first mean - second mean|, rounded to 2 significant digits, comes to -2.4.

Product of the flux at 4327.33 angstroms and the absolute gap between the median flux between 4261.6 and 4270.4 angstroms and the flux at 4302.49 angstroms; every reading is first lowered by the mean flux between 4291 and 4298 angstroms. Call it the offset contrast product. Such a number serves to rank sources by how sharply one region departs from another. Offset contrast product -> 0.2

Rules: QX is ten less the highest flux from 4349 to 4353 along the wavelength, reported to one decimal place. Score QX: -1.8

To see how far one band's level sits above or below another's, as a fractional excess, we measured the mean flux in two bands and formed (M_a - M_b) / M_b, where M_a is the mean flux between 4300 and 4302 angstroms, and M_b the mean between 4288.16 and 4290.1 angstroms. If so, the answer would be -0.27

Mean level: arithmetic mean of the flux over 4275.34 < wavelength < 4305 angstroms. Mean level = 11.82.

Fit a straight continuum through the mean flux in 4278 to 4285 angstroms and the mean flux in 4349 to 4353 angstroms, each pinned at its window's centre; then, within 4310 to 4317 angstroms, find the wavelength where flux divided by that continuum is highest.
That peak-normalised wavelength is 4311.42 angstroms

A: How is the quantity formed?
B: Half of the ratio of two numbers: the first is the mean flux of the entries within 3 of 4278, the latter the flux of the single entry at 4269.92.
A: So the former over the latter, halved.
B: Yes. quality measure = 0.48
